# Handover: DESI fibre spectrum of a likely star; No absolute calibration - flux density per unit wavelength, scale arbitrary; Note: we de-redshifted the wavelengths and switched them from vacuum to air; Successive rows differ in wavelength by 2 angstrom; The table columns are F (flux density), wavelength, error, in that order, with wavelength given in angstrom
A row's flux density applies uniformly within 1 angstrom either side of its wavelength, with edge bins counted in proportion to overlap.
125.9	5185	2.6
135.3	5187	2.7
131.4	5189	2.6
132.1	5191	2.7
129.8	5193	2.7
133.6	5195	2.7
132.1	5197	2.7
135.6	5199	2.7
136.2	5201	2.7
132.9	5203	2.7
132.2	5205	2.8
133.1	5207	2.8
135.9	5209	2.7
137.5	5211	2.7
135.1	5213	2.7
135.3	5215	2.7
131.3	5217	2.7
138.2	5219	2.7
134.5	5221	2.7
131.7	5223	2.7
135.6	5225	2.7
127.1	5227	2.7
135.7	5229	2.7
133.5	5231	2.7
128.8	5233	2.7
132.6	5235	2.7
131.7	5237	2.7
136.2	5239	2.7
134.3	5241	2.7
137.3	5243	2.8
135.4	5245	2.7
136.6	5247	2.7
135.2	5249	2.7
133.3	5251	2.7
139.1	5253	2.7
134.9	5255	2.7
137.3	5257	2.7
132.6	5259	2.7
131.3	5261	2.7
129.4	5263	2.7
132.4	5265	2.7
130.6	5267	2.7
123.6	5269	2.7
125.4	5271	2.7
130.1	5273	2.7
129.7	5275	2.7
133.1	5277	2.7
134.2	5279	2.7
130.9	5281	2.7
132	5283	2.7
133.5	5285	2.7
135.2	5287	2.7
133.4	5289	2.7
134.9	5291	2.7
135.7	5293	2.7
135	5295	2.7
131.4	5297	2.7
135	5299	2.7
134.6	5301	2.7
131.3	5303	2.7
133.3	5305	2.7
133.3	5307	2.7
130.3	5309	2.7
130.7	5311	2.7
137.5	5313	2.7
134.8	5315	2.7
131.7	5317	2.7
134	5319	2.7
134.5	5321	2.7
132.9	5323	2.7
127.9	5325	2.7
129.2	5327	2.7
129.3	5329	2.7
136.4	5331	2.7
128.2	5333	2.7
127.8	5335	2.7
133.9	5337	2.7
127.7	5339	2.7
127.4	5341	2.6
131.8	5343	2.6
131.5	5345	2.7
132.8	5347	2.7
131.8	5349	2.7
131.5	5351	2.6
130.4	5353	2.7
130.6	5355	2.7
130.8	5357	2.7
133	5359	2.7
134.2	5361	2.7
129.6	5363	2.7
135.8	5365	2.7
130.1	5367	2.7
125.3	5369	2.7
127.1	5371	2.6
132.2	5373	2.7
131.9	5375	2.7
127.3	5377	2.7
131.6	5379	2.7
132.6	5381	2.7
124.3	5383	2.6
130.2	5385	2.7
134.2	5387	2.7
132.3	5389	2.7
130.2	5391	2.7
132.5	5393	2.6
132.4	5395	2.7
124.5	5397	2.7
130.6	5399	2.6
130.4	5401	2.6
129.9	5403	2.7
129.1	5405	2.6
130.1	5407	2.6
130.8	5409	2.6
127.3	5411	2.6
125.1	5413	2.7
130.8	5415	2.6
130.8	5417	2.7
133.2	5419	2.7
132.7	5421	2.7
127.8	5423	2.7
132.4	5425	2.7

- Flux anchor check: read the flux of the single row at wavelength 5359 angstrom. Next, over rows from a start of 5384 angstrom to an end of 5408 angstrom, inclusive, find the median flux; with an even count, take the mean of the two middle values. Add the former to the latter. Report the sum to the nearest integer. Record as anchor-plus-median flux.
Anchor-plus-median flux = 263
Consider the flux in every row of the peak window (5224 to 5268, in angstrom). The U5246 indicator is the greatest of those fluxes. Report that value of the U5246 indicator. 139.1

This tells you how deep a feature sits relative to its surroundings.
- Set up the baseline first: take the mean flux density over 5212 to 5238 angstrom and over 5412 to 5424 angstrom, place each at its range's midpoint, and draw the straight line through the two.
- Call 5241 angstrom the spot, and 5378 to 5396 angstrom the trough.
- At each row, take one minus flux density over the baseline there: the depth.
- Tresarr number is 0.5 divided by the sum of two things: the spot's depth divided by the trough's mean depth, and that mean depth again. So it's 0.21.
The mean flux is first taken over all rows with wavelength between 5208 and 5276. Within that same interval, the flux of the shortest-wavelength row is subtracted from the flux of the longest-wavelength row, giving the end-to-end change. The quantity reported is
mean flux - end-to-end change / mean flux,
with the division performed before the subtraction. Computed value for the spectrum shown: 133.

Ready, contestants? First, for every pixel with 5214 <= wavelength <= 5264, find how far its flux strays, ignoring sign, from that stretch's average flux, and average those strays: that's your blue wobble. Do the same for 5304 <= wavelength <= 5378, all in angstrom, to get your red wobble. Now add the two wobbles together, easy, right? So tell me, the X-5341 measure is 4.7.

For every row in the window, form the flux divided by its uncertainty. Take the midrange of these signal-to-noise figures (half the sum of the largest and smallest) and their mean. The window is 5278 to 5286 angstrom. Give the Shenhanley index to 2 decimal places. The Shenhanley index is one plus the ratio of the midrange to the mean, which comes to 2.00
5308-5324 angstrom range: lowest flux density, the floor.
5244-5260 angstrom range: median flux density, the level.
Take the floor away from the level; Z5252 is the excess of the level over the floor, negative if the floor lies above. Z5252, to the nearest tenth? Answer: 5.0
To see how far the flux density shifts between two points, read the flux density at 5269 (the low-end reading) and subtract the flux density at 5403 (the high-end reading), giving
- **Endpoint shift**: -6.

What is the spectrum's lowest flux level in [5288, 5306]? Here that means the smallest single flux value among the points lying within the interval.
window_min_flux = 131.3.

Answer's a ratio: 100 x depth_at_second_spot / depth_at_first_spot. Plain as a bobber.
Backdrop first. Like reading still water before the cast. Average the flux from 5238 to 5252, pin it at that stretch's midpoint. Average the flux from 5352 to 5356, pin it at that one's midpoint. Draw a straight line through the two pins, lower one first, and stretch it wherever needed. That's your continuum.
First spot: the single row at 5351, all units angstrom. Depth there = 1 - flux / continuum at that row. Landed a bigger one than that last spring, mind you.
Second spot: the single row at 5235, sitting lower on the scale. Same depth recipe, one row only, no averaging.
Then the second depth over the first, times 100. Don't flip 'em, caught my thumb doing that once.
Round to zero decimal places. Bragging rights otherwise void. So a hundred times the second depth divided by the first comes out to -370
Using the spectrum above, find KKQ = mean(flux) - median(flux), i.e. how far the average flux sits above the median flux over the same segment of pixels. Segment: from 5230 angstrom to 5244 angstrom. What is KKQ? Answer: 0.0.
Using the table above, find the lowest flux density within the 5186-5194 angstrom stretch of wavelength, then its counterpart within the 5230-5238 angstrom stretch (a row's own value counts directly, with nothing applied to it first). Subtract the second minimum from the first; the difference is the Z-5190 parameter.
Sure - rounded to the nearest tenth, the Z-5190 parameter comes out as 1.0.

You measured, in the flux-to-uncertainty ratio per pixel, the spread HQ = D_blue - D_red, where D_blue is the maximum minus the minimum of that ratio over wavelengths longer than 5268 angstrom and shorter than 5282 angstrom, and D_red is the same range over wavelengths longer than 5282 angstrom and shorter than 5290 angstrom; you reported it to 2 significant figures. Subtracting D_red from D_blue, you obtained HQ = 2.7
